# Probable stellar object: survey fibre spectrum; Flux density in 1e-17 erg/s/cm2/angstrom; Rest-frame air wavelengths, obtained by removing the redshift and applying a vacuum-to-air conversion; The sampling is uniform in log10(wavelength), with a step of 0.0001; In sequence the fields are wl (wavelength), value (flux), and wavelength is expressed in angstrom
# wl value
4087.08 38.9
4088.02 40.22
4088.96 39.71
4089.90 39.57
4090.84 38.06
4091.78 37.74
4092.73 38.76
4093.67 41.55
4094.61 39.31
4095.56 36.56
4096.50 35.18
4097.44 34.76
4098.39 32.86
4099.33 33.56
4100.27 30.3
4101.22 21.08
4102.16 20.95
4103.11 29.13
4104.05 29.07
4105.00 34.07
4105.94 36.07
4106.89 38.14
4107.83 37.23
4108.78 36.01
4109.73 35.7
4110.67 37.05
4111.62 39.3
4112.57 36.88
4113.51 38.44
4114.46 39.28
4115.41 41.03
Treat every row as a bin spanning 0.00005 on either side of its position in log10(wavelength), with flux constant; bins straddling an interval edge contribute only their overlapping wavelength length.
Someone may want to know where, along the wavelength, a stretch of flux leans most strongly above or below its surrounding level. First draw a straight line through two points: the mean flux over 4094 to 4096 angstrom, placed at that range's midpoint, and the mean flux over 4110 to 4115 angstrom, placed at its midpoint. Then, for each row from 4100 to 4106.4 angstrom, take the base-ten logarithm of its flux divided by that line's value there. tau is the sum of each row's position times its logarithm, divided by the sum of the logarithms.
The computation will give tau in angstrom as 4102.3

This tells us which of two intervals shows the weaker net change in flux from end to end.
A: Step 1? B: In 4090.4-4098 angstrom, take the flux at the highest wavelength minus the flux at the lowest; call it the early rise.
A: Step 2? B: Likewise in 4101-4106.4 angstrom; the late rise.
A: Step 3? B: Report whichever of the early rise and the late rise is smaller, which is -3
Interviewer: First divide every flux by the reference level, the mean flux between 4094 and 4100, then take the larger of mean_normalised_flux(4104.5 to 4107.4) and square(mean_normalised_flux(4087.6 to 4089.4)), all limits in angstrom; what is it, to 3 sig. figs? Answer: 1.28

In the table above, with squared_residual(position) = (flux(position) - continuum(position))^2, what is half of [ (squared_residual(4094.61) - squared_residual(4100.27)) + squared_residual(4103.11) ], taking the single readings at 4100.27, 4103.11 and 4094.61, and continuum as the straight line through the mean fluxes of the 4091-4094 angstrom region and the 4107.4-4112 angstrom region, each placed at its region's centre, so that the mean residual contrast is 7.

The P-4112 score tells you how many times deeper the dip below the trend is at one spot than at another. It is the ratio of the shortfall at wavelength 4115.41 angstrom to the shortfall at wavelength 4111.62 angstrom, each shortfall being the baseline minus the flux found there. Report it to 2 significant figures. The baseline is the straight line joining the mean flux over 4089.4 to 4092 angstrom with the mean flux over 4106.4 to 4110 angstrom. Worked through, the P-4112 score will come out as 1.7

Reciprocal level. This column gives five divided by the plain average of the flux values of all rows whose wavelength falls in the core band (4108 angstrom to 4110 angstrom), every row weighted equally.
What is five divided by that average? 0.139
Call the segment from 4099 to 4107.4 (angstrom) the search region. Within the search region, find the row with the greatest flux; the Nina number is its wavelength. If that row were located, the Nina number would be 4106.89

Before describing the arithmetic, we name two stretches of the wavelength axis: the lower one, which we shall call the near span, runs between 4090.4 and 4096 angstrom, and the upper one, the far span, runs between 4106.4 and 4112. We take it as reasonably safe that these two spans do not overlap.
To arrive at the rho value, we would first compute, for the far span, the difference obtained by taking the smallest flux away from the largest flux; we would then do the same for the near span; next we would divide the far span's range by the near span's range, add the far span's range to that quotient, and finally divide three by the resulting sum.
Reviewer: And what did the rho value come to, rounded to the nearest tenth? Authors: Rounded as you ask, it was 0.7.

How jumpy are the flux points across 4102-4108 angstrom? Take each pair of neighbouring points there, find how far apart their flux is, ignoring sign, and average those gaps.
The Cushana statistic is 3.0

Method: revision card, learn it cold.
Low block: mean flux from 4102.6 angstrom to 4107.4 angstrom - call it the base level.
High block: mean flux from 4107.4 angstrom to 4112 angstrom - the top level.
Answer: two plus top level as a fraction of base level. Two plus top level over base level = 3.1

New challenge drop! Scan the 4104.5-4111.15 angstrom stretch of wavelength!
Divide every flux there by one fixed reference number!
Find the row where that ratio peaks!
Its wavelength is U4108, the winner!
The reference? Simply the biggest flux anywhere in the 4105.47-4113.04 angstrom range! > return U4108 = 4106.89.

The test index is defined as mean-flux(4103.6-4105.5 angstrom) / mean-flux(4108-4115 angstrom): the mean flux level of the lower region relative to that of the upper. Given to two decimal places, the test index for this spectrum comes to 0.84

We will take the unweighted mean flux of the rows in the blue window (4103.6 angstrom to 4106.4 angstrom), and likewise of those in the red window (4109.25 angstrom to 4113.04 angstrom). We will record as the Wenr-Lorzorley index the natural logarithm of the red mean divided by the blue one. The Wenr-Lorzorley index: 0.12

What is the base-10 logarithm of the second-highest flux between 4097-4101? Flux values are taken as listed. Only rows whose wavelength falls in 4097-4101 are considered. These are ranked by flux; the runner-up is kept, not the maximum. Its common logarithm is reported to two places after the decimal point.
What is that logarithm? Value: 1.53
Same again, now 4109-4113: 1.57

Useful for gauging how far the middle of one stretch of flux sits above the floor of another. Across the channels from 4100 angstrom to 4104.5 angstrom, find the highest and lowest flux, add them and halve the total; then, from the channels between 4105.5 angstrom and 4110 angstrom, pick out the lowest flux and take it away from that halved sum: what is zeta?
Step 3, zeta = -10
